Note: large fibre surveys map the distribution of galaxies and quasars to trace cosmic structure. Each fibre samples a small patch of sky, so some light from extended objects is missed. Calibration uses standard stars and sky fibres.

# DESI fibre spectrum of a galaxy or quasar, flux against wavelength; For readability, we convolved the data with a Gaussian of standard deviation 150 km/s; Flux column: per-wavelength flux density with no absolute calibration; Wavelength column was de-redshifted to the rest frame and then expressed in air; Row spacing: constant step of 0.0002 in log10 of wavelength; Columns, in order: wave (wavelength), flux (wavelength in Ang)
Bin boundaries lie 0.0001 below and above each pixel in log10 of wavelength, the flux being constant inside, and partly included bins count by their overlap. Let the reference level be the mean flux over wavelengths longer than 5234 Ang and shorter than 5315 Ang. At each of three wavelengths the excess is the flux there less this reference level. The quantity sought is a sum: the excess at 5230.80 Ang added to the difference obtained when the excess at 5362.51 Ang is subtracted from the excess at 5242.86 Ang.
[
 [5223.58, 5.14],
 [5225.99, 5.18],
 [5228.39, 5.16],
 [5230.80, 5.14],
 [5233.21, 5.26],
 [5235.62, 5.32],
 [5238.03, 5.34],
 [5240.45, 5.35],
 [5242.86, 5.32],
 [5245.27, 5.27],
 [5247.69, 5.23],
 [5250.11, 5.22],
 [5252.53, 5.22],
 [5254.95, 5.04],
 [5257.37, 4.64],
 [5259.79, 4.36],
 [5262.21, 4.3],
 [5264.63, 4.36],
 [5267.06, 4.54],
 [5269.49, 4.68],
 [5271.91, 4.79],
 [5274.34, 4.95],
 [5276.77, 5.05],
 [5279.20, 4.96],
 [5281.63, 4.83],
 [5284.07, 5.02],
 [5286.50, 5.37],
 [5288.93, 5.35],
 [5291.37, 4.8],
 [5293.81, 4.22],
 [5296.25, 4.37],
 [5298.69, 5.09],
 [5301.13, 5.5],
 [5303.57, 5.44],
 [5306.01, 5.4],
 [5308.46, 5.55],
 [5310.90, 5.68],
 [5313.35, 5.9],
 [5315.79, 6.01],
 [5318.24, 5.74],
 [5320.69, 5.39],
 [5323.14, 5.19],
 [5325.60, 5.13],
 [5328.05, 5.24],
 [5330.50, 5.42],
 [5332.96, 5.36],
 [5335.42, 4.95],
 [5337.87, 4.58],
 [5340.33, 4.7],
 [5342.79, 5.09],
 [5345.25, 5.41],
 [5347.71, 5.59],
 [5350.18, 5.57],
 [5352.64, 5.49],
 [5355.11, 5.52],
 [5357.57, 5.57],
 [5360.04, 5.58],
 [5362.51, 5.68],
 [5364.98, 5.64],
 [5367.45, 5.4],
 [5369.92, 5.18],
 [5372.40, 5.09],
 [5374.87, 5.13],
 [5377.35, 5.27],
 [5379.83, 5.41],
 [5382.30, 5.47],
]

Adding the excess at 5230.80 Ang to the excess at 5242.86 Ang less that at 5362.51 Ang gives -0.3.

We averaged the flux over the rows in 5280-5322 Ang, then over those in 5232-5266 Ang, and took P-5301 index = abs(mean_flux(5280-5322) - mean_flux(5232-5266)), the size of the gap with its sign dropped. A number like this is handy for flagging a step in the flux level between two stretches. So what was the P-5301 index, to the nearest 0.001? 0.258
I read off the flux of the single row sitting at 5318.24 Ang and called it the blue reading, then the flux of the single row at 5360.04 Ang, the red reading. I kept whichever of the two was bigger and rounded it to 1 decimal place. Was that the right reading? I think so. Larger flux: 5.7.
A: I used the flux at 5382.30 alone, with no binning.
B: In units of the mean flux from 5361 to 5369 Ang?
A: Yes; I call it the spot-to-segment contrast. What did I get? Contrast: 0.98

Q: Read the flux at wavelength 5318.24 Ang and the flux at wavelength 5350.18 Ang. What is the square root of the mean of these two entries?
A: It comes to 2.38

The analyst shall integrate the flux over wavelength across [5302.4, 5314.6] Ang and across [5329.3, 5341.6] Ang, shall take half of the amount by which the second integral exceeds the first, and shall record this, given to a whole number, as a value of -3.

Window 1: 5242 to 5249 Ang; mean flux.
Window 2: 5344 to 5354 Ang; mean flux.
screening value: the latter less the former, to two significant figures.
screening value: 0.24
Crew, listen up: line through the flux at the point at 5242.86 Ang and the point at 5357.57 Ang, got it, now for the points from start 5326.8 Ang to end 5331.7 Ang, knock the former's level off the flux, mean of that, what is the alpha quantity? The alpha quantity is -0.2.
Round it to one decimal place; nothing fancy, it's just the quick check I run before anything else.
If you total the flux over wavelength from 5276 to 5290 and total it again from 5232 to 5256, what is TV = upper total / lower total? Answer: 0.6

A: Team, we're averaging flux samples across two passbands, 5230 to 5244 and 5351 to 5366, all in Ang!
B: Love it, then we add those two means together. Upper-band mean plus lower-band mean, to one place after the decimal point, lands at 10.9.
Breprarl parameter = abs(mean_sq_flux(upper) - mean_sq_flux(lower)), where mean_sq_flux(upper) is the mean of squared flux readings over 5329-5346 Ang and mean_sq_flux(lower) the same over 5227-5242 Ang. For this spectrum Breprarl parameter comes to 1.9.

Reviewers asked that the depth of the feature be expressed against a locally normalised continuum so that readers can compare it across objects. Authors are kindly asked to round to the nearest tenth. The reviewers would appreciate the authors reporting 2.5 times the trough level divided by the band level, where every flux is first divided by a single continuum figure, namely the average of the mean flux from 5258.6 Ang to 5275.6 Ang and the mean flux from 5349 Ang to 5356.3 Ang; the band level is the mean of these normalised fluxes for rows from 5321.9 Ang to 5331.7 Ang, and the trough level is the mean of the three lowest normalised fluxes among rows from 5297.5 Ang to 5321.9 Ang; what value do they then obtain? 2.5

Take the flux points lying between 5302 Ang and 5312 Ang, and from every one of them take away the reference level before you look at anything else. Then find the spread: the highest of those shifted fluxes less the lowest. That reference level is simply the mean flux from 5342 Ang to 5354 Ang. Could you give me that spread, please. 0.28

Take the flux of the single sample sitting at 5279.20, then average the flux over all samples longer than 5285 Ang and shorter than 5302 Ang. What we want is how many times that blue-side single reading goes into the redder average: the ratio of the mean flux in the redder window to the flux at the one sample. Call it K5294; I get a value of 1.00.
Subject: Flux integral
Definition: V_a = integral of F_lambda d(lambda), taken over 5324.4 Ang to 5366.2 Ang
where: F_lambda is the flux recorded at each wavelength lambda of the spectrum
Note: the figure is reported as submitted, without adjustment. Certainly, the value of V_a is 223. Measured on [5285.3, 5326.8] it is 220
